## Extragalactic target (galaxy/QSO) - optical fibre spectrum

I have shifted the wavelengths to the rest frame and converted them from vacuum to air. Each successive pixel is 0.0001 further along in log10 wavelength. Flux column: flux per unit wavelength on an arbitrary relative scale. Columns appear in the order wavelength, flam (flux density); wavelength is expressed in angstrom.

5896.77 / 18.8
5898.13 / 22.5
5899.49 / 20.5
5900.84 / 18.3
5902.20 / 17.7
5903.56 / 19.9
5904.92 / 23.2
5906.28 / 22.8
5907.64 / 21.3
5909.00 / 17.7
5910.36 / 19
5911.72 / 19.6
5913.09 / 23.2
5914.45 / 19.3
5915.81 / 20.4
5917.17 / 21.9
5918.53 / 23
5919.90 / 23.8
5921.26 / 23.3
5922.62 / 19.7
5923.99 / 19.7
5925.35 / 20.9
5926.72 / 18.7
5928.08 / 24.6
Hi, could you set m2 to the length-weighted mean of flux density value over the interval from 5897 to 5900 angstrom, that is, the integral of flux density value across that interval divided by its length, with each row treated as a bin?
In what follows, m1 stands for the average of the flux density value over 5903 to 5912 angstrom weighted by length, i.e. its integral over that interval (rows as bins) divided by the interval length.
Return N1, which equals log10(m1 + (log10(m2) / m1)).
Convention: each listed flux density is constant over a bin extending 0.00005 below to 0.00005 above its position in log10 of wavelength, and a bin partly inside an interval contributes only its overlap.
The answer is 1.31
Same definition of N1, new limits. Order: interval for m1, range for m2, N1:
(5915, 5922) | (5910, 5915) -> 1.35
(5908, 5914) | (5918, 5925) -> 1.30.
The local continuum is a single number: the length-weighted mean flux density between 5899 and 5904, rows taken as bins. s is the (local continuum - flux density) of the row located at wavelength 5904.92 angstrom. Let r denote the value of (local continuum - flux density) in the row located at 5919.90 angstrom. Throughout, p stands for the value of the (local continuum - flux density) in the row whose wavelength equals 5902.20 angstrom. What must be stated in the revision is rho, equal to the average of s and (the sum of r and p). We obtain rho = -4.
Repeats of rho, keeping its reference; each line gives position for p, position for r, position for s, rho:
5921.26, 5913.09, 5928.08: -7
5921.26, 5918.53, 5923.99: -4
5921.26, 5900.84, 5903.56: -2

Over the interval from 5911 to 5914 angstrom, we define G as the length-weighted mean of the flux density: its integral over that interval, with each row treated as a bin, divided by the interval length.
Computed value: 21.2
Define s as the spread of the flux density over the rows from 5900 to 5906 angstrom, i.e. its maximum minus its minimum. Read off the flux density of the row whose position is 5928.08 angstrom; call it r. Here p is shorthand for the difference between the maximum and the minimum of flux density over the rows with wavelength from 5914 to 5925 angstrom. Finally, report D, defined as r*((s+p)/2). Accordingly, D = 123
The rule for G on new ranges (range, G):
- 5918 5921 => 23.4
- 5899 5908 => 20.5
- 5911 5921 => 21.7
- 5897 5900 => 21.1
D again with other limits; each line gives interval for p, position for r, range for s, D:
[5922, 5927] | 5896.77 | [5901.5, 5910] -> 72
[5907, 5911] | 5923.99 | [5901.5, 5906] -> 90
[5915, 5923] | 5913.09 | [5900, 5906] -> 111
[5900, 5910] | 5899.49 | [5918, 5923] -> 98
